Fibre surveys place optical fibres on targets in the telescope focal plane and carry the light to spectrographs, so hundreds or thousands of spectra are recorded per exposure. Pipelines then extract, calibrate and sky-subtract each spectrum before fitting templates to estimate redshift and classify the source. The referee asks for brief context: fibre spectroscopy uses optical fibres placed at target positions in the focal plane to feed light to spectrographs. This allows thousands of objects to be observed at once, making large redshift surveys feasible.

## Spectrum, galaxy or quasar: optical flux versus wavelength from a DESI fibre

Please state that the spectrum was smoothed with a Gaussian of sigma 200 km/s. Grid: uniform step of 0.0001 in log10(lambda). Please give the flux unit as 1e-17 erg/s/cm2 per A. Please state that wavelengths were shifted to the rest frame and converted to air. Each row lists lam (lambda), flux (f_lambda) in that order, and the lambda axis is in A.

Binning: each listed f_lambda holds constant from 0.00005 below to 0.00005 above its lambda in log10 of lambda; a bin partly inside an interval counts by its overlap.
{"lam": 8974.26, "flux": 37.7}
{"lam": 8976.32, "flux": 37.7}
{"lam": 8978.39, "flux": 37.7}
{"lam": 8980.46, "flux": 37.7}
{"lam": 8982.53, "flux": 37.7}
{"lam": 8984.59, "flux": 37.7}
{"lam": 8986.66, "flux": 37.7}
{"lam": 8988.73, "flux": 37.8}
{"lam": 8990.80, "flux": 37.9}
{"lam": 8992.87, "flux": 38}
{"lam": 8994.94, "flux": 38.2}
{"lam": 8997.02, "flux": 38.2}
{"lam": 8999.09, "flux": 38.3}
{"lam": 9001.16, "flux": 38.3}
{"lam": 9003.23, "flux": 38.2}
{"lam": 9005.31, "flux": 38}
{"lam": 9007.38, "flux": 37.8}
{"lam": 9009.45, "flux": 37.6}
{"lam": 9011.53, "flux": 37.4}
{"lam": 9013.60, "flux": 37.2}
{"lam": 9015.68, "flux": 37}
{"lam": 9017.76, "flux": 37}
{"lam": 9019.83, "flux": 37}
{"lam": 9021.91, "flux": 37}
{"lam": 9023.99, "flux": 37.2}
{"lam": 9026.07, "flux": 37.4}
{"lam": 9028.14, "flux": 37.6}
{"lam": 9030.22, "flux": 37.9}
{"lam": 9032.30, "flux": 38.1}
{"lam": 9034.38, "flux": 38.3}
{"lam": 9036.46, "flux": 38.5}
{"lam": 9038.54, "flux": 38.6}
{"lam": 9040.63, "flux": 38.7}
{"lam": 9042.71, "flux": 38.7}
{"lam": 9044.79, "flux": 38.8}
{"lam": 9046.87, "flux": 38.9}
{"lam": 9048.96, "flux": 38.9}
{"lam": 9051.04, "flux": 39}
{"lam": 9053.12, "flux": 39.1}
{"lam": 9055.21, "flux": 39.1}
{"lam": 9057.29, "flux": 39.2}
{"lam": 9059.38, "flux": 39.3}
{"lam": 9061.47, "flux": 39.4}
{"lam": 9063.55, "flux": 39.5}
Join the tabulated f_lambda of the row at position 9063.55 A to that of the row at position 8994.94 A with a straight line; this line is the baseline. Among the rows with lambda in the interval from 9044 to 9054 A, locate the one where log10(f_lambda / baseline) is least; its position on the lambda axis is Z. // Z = 9044.79 A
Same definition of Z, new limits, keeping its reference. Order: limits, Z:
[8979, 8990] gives 8986.66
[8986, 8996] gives 8986.66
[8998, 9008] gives 9007.38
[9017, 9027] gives 9021.91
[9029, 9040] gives 9030.22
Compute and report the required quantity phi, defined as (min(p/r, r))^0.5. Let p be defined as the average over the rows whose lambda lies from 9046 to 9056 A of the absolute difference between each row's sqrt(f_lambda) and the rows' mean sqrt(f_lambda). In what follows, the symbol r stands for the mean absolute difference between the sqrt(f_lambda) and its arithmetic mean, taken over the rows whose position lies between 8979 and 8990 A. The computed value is 0.051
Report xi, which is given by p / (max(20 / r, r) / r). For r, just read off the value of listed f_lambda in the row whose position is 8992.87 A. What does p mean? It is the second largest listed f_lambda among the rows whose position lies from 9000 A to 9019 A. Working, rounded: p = 38.2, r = 38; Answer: 38.20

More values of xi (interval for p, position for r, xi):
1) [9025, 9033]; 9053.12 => 37.90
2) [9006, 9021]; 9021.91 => 37.60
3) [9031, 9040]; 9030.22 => 38.50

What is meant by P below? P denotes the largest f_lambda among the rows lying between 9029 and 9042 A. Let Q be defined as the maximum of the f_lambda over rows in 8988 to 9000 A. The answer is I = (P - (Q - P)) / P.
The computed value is 1.01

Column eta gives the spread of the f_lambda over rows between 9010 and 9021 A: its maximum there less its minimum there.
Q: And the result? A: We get 0.40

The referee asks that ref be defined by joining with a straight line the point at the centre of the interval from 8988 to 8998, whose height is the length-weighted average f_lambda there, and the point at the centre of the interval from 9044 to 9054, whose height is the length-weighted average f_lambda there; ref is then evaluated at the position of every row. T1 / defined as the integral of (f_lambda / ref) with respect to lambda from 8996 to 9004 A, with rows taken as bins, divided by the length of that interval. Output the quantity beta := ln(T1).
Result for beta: 0.004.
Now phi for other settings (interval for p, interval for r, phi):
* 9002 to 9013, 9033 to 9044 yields 0.102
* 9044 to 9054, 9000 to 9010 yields 0.135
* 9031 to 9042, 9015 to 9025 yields 0.072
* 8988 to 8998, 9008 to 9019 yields 0.131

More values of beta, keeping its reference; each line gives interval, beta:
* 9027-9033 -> -0.019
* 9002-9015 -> -0.015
